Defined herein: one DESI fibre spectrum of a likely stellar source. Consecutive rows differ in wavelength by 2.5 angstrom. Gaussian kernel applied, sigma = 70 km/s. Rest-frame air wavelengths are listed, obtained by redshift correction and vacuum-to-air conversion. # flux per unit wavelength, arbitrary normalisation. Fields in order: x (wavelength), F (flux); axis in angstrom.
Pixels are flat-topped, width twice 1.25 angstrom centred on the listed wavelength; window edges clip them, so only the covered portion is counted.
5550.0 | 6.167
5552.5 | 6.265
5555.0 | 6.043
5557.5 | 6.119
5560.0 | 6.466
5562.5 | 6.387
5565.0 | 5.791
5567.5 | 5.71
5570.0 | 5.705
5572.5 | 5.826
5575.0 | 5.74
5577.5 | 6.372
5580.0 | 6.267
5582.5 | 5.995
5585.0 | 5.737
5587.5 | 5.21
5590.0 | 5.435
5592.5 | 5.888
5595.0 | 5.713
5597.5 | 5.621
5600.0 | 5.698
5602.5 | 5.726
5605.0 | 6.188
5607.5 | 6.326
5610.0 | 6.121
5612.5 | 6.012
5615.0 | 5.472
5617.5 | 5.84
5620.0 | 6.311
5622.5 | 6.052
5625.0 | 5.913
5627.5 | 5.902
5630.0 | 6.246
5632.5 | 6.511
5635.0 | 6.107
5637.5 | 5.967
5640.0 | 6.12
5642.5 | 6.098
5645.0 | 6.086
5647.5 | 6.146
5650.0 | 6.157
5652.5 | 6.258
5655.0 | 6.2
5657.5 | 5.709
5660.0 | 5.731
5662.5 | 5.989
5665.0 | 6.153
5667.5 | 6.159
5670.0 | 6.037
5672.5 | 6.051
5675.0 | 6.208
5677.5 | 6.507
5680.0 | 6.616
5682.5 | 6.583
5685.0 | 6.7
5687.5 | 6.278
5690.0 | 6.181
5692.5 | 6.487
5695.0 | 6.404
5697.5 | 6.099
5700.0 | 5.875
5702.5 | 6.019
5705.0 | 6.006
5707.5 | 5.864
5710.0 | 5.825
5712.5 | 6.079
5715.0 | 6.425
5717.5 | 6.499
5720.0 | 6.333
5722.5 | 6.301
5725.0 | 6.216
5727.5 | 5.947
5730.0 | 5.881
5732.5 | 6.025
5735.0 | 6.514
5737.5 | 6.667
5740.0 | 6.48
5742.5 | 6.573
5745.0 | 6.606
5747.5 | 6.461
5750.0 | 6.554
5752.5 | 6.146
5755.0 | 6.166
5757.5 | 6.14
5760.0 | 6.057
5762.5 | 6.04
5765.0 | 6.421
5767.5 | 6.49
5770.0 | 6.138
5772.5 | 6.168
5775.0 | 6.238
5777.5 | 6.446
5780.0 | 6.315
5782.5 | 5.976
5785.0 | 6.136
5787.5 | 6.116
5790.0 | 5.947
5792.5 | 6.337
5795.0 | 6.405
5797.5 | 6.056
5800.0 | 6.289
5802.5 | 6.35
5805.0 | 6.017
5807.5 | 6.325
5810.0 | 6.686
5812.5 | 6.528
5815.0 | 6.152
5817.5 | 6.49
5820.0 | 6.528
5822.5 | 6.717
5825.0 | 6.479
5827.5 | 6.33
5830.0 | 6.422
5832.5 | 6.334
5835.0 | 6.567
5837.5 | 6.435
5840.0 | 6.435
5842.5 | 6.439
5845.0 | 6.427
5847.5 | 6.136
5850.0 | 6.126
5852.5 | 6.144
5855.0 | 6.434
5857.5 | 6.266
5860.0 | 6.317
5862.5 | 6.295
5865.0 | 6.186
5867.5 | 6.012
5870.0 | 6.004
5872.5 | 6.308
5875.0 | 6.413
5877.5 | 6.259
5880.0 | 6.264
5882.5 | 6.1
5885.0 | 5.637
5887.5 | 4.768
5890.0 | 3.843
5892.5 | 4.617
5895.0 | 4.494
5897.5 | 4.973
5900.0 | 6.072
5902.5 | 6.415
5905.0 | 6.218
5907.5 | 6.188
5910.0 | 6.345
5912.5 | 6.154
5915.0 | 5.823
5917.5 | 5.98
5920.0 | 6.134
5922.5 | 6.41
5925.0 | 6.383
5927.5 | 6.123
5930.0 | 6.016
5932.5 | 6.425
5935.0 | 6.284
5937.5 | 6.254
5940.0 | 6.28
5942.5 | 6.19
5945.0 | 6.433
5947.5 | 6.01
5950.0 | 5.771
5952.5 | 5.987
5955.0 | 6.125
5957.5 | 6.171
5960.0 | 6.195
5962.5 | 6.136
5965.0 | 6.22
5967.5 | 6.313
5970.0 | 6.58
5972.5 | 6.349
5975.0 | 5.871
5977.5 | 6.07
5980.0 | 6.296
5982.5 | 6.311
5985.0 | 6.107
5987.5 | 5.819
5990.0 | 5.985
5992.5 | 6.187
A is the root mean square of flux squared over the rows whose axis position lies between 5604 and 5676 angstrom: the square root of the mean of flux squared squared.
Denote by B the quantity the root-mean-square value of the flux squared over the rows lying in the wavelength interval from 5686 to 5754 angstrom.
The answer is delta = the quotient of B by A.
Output 1.06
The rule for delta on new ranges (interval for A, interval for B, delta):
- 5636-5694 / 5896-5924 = 0.97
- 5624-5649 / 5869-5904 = 0.88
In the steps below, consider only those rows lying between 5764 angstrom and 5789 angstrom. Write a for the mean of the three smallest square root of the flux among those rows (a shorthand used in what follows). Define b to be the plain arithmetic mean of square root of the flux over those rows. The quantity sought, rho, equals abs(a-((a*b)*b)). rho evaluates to 12.9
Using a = 2.46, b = 2.50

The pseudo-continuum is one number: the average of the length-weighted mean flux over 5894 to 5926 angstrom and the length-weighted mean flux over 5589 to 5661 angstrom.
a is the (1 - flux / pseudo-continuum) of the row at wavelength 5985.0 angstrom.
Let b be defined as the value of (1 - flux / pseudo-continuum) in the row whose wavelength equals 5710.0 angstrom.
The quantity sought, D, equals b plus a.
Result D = 0.01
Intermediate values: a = -0.021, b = 0.03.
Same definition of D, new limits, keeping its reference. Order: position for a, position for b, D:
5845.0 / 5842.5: -0.15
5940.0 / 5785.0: -0.08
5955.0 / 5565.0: 0.01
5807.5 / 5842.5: -0.13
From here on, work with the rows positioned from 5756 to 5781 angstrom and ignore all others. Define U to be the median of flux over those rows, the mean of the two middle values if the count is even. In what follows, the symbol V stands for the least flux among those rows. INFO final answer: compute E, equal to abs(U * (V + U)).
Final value 76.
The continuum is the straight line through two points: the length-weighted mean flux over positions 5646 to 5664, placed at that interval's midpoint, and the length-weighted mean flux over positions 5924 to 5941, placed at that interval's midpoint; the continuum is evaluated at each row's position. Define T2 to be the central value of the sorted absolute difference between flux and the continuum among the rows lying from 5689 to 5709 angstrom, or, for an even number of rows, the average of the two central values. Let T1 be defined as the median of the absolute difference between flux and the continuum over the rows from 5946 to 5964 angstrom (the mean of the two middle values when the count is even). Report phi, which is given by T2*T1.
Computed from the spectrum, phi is 0.0224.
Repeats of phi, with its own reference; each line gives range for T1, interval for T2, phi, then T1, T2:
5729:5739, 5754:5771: 0.0179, 0.315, 0.06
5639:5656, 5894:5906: 0.0231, 0.122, 0.19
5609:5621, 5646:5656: 0.0241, 0.160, 0.15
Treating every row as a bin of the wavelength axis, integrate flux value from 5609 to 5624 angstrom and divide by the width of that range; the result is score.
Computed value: 5.96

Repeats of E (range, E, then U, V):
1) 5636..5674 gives 72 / 6.10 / 5.709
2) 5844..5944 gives 62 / 6.19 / 3.843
